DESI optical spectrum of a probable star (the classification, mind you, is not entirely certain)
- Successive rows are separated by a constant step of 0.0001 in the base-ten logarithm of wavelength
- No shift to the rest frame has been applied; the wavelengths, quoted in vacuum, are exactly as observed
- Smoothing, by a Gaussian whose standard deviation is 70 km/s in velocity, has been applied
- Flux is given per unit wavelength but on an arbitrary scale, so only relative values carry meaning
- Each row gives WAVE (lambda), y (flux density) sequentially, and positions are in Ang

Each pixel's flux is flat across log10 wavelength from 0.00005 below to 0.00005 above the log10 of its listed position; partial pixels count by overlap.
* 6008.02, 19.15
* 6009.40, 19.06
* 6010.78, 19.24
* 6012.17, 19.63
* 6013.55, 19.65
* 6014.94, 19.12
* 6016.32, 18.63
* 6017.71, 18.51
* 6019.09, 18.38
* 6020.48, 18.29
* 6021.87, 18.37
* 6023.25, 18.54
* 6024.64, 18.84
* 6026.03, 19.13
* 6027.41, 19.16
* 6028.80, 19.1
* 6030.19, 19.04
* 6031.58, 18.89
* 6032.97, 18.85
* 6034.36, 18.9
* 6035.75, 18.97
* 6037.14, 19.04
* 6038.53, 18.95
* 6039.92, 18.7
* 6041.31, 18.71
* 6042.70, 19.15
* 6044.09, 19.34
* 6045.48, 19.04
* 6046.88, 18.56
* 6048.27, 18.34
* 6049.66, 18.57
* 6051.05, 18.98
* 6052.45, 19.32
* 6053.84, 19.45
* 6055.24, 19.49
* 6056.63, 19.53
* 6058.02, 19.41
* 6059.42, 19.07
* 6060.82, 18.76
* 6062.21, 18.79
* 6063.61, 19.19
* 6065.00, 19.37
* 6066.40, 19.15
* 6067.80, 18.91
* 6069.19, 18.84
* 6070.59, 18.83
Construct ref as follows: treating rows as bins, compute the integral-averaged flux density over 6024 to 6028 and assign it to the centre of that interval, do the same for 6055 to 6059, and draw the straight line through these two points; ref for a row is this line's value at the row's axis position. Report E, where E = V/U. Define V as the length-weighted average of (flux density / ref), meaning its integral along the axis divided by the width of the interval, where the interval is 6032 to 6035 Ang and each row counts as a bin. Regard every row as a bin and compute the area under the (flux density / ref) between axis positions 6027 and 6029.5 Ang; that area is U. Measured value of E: 0.39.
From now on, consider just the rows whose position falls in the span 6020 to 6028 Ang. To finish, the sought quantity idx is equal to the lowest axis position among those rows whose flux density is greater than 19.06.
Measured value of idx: 6026.03 Ang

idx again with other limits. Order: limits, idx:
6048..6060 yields 6052.45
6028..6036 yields 6028.80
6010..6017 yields 6010.78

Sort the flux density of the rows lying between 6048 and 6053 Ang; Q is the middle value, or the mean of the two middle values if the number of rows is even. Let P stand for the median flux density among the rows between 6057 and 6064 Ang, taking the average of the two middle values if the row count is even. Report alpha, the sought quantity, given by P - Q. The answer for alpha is 0.3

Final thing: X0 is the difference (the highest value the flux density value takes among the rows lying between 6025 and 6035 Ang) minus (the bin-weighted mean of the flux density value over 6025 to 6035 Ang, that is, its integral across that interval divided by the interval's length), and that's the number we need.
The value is 0.16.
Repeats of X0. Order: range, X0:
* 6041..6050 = 0.51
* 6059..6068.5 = 0.33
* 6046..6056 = 0.53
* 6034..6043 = 0.24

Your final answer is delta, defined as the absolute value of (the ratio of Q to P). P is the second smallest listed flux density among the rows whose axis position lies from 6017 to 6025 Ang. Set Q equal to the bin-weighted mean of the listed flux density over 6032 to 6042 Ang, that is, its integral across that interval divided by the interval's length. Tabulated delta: 1.03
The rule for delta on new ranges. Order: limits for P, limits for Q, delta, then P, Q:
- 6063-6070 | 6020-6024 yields 0.97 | 18.91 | 18.4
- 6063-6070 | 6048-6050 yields 0.98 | 18.91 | 18.5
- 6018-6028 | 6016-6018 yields 1.01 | 18.37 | 18.5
